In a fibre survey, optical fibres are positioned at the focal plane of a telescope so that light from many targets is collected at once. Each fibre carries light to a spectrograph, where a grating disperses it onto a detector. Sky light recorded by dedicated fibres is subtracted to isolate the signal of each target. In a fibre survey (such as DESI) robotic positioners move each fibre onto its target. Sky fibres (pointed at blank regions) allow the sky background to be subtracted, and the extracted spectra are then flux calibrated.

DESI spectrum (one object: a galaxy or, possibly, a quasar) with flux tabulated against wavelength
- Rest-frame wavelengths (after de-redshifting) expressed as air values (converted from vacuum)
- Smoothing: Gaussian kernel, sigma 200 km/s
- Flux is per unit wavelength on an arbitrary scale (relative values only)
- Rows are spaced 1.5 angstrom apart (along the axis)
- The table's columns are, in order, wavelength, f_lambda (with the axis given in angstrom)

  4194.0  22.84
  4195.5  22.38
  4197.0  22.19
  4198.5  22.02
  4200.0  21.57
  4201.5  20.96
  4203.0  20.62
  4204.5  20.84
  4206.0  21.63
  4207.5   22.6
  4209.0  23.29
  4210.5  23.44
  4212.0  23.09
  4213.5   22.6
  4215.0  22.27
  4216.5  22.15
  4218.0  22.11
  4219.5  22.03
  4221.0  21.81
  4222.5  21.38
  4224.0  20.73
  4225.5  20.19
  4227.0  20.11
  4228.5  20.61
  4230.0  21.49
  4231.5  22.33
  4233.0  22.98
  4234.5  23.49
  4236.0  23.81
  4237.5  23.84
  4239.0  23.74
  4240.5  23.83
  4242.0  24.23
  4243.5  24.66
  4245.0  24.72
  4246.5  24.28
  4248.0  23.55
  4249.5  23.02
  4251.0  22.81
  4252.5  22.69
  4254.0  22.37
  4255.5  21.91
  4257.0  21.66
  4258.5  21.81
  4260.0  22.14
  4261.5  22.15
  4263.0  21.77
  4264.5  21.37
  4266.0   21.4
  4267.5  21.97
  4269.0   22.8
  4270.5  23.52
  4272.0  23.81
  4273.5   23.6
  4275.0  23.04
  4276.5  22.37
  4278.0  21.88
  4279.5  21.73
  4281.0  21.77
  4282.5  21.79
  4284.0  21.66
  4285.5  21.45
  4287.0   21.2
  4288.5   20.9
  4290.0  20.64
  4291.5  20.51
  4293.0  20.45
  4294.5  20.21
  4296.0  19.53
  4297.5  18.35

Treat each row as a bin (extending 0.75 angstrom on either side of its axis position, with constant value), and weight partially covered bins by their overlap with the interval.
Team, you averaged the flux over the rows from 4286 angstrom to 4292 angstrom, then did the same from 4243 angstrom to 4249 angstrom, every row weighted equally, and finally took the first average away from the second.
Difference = 3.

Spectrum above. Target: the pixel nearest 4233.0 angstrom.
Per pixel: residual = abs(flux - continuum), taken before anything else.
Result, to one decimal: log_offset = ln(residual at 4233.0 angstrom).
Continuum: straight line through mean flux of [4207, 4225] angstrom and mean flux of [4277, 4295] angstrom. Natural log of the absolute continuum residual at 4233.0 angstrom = 0.0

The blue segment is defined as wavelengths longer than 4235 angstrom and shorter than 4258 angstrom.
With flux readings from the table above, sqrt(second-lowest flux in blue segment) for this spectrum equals 4.68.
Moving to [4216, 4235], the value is 4.49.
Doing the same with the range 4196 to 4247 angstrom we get 4.49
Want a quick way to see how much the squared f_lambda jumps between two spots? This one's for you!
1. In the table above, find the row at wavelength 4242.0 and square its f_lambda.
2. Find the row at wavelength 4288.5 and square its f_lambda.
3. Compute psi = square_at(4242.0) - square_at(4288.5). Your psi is 150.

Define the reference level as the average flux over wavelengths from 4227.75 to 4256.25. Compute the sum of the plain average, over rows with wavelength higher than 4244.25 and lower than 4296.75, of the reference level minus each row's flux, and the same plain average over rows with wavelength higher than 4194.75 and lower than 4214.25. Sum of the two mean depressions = 2.2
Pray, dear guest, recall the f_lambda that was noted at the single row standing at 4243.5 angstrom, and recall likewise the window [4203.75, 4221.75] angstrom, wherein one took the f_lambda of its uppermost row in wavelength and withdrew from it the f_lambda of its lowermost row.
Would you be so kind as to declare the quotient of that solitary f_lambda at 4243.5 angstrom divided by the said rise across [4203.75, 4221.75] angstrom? 25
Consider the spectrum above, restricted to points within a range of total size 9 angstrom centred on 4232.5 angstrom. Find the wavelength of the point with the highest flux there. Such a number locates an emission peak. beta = 4236.0 angstrom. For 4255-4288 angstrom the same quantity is 4272.0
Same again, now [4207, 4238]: 4237.5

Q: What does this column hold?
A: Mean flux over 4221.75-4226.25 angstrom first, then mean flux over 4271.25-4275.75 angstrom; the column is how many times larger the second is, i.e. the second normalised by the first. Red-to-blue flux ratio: 1.13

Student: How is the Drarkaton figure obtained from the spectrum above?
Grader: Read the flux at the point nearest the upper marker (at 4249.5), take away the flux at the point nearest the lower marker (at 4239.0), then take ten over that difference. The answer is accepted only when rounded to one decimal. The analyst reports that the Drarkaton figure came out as -13.9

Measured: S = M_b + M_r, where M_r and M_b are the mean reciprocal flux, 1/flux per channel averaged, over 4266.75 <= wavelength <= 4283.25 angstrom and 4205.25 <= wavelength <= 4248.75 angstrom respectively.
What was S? 0.0886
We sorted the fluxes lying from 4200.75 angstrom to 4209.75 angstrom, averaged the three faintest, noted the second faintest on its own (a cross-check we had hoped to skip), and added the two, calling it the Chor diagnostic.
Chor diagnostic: 41.6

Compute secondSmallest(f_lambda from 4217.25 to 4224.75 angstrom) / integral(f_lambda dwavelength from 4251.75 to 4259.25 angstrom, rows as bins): 0.129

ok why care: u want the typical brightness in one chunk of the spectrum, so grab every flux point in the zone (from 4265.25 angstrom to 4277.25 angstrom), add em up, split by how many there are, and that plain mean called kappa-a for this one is 22.8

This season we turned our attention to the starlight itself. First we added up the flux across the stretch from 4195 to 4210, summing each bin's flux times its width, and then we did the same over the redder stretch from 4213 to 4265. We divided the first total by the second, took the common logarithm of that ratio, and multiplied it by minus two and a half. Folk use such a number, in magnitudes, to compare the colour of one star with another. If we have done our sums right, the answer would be 1.4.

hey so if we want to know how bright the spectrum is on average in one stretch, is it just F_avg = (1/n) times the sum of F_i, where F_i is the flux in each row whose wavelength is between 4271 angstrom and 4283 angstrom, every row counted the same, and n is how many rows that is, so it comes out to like 22.5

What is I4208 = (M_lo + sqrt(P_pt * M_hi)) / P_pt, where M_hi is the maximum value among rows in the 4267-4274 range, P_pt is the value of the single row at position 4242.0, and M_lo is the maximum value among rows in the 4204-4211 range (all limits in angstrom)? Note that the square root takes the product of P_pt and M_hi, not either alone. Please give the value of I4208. 1.96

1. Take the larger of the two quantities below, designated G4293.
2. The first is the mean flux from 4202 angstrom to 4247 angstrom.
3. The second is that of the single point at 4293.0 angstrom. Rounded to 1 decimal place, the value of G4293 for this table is 22.5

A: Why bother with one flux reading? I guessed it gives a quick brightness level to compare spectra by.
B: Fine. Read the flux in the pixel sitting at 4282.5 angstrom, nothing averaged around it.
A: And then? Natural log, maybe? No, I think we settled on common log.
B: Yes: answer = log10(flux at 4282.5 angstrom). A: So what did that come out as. 1.34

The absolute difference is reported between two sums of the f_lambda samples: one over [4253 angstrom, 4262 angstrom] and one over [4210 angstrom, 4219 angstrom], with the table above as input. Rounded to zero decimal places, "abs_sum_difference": 4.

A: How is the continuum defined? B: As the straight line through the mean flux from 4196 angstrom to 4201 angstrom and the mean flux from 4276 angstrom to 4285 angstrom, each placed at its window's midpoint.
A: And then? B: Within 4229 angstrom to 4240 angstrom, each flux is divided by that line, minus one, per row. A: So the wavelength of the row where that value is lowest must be 4230.0 angstrom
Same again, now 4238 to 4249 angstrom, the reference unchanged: 4248.0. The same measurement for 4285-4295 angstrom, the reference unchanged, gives 4294.5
